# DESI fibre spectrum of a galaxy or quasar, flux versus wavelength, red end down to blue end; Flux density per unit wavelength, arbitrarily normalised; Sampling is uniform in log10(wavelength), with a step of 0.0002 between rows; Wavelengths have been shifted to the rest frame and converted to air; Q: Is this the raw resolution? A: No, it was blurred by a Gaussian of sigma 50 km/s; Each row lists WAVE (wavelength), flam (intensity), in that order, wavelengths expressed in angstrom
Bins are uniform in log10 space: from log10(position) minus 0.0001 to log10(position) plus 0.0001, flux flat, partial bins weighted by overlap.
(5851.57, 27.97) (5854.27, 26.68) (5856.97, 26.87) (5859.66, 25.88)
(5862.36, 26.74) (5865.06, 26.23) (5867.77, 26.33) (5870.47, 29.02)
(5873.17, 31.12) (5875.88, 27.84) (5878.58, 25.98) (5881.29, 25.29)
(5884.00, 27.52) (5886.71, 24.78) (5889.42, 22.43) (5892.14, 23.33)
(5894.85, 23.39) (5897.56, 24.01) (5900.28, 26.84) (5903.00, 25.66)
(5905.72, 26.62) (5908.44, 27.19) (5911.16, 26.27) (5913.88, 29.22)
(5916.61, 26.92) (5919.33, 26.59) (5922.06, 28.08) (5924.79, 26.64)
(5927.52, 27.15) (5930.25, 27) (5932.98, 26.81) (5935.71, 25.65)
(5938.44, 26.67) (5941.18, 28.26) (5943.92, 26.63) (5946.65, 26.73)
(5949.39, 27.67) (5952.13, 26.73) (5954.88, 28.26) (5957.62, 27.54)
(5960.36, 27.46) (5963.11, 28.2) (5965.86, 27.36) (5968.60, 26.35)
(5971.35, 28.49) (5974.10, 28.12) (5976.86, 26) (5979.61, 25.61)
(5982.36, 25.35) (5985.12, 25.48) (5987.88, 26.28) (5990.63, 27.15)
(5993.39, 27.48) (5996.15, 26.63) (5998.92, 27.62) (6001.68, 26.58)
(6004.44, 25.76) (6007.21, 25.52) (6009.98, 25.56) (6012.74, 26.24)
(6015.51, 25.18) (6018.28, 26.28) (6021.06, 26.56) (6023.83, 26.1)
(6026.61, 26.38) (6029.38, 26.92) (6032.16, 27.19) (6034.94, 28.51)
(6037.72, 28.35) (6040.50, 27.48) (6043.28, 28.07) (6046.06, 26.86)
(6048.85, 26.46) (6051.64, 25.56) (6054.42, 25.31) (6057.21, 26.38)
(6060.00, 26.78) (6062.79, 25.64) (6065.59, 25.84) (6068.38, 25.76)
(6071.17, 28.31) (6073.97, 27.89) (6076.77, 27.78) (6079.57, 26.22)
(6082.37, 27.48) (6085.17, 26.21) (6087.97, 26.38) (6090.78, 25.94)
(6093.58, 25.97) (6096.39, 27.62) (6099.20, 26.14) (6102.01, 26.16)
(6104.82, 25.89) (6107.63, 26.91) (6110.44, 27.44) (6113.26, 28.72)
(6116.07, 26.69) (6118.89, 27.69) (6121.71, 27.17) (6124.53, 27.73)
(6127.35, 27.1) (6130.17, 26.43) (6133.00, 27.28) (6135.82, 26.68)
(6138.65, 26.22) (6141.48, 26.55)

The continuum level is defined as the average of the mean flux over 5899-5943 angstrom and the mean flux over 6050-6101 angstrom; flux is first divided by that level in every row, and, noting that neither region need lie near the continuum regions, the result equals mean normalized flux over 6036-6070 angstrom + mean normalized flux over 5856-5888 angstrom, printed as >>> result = 2.00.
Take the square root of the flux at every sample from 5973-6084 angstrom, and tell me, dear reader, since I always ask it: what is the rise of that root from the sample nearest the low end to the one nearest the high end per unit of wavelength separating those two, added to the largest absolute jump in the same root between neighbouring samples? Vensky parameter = 0.24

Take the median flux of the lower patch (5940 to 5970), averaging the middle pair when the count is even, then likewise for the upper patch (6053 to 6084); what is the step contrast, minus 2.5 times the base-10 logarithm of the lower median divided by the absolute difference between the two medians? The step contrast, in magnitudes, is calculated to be -3.5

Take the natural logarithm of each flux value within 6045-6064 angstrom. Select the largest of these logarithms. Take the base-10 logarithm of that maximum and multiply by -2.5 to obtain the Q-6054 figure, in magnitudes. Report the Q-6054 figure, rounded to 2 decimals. -1.29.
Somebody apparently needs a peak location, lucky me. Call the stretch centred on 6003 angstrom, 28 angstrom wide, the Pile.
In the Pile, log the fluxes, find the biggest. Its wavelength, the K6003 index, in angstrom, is 5998.92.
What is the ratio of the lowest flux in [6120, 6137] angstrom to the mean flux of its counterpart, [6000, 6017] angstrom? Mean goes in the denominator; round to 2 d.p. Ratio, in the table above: 1.02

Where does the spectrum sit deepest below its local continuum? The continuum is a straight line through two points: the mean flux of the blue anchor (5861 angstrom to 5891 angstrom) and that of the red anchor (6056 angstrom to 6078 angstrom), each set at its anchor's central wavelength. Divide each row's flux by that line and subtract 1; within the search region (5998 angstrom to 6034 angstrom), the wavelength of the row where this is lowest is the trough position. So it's 6015.51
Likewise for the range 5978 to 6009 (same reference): 5982.36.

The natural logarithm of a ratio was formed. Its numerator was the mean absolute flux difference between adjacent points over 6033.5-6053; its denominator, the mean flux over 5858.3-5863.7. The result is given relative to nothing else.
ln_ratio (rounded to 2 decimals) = -3.64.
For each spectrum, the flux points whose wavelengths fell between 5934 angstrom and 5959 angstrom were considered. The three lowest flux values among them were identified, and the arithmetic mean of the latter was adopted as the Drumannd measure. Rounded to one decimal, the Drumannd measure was 26.3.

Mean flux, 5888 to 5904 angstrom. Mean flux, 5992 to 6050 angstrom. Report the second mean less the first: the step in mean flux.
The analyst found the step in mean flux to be 2.5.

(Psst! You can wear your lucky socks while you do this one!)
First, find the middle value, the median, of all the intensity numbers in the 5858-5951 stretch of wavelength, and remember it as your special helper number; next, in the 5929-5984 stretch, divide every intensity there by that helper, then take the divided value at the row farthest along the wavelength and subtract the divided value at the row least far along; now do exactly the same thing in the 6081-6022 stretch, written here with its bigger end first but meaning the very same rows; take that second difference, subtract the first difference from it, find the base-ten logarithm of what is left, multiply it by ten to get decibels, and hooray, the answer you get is -11.8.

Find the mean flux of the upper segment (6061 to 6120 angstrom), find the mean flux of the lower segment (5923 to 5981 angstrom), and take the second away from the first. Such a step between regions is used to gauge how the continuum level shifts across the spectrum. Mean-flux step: -0.3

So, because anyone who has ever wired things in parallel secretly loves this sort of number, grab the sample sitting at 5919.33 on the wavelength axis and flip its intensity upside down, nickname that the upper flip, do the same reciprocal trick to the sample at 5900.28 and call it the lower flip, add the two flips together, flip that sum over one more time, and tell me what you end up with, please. 13.4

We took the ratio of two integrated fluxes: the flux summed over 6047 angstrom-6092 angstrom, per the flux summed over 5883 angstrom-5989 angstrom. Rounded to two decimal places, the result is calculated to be 0.41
